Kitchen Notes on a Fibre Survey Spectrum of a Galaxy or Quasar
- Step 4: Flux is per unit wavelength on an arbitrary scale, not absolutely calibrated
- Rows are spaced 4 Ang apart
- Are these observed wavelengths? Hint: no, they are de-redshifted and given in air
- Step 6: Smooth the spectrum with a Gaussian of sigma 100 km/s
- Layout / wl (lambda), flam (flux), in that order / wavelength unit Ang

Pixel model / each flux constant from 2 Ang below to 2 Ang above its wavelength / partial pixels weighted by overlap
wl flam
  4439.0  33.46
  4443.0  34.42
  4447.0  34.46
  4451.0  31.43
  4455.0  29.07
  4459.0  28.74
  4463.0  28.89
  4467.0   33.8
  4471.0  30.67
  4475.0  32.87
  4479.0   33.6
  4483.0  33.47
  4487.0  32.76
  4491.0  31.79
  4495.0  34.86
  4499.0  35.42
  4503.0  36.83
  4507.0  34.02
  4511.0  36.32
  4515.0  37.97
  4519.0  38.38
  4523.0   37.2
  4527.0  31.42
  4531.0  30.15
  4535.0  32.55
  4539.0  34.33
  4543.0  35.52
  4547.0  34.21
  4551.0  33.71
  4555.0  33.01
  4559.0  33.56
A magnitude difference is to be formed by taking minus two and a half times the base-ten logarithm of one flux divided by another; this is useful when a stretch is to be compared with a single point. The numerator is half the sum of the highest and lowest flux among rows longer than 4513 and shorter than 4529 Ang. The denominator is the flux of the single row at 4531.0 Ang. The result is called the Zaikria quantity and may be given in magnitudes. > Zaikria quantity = -0.16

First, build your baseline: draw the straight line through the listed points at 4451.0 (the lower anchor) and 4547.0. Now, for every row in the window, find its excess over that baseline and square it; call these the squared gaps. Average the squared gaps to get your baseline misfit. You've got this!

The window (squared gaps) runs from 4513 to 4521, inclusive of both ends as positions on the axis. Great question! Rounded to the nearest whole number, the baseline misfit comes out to 23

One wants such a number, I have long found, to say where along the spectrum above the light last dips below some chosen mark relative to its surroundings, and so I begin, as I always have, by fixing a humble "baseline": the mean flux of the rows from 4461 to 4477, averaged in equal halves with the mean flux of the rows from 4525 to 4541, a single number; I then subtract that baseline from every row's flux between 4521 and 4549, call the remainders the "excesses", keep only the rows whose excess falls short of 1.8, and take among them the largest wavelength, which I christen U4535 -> 4535.0 Ang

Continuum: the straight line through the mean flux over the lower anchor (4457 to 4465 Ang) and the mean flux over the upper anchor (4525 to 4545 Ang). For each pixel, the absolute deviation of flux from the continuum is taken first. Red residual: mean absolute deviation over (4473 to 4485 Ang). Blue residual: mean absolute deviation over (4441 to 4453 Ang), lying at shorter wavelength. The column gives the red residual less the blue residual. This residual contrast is -1.8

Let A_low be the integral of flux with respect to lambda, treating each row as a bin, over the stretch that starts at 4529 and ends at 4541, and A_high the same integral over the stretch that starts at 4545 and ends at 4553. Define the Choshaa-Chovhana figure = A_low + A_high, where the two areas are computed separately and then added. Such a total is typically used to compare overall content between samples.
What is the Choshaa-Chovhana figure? 660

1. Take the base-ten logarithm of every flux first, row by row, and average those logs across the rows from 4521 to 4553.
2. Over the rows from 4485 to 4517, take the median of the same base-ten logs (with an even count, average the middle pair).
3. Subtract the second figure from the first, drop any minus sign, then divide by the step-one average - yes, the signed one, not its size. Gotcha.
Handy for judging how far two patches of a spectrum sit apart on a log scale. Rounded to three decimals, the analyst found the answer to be 0.013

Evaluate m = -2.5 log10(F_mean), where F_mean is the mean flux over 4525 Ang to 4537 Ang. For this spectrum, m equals -3.74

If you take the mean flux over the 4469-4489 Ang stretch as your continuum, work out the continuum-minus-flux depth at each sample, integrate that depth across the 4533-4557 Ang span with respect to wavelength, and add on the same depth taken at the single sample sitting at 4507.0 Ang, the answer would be -30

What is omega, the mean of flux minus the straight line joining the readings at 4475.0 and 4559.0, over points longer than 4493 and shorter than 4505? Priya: 2.6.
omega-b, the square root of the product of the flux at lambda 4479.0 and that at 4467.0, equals 33.7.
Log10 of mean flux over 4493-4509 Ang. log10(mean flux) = 1.55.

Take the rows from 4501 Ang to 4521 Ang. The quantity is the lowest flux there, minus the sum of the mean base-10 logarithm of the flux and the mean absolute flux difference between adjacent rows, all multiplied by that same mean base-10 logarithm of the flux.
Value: 48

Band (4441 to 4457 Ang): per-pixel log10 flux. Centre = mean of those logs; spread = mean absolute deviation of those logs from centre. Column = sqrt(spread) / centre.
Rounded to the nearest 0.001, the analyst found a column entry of 0.112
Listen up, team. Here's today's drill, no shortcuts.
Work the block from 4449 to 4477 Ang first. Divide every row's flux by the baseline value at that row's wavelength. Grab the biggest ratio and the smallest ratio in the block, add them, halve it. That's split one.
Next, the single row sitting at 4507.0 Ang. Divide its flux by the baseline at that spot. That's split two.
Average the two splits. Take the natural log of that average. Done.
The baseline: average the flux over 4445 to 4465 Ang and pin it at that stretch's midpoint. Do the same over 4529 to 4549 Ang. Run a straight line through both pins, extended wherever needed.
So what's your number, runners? 0.034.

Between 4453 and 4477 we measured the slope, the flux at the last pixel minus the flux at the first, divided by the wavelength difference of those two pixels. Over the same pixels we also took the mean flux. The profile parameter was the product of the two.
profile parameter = 5.8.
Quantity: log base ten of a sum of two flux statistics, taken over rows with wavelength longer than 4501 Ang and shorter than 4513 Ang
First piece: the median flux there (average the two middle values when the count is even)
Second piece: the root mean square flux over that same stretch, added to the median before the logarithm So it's 1.86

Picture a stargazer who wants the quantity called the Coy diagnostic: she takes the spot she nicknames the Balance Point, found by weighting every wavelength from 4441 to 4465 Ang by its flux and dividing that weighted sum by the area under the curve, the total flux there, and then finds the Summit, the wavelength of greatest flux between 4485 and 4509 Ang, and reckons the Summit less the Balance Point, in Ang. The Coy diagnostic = 50.5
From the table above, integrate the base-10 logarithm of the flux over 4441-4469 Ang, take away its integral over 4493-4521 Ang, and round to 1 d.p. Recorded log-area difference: -1.7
